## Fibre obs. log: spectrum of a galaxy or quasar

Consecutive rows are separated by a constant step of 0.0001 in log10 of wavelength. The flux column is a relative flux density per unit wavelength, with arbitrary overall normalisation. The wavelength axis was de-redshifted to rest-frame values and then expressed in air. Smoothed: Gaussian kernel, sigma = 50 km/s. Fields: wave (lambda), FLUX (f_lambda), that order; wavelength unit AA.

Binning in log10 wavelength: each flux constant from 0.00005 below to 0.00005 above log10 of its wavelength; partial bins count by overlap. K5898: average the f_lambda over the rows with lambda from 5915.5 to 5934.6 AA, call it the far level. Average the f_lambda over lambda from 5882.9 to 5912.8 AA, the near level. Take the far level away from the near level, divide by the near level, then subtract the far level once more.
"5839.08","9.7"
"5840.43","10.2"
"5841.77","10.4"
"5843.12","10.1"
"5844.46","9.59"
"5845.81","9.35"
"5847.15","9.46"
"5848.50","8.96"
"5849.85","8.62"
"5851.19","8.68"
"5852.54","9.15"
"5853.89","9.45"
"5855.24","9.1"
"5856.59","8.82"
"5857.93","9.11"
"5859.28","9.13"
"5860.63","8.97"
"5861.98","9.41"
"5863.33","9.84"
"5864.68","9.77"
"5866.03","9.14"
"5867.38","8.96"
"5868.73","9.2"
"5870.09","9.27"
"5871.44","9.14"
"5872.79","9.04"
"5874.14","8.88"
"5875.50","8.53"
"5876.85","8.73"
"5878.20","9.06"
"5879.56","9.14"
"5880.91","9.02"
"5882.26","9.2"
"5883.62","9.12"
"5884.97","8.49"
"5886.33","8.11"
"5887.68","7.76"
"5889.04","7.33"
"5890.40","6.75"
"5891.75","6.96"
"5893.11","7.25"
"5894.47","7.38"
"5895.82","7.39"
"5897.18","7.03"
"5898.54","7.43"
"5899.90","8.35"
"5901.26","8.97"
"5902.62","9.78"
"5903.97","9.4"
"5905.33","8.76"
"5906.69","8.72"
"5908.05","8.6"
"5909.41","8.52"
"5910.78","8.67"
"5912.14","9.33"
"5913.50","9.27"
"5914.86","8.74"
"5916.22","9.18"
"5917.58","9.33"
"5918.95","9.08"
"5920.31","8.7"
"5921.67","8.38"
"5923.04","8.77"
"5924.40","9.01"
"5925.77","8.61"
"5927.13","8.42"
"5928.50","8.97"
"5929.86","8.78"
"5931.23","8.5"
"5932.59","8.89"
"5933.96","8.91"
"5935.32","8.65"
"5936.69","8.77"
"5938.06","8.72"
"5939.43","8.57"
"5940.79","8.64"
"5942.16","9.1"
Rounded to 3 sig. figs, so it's -8.90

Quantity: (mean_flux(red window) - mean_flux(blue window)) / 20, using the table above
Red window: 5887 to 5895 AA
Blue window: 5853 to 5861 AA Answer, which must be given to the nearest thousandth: -0.093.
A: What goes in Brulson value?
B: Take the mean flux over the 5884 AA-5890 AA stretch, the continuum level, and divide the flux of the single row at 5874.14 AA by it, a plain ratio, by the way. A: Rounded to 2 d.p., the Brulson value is 1.12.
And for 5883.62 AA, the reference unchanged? 1.15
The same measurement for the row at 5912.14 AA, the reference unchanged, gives 1.18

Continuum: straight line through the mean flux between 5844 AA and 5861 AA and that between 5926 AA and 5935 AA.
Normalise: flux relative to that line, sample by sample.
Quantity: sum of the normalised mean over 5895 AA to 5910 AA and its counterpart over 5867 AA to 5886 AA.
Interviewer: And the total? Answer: 1.95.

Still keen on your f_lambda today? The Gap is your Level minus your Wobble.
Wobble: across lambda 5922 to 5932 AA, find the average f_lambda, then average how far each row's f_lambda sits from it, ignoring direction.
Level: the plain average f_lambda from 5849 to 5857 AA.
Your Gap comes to 8.8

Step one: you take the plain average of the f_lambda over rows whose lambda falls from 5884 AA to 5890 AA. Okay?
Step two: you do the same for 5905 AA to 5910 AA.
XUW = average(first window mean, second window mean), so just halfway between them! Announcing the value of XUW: 8.29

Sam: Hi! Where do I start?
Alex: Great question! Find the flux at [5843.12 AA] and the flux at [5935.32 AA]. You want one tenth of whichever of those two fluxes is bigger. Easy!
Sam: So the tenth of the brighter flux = 1.010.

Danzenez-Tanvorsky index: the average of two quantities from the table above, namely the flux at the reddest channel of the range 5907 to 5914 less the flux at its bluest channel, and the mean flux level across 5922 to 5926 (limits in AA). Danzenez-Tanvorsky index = 4.7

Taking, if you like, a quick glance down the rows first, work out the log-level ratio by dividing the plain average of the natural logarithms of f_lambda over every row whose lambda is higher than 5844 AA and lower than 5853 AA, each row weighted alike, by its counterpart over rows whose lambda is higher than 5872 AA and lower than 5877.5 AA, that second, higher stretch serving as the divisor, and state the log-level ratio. 1.02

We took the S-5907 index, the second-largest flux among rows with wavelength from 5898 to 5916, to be 9.4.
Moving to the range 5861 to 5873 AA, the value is 9.77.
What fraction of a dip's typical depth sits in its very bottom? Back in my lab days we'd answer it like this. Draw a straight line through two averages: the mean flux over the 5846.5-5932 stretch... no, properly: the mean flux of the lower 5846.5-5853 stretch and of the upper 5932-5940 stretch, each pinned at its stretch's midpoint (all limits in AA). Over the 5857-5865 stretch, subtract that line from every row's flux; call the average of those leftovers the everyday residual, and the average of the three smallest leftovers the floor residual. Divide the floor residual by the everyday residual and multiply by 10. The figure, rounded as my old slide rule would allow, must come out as 3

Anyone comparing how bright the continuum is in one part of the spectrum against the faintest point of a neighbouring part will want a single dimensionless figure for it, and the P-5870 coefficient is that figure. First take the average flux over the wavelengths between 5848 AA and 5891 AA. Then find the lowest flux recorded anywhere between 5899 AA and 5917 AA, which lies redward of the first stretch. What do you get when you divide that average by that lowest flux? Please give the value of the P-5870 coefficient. 1.06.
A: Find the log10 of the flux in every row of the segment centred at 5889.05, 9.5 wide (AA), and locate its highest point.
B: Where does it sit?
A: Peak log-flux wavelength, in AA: 5884.97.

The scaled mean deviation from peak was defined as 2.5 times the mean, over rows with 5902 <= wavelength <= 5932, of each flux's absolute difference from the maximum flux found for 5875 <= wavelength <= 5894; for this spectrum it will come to 1.0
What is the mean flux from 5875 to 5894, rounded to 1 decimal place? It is 8.2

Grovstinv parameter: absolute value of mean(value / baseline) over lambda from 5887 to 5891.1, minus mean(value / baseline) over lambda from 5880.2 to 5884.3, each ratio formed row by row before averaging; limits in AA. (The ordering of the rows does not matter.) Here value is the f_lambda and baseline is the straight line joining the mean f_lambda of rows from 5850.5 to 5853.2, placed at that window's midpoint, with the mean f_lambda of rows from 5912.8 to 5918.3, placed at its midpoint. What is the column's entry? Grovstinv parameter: 0.21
